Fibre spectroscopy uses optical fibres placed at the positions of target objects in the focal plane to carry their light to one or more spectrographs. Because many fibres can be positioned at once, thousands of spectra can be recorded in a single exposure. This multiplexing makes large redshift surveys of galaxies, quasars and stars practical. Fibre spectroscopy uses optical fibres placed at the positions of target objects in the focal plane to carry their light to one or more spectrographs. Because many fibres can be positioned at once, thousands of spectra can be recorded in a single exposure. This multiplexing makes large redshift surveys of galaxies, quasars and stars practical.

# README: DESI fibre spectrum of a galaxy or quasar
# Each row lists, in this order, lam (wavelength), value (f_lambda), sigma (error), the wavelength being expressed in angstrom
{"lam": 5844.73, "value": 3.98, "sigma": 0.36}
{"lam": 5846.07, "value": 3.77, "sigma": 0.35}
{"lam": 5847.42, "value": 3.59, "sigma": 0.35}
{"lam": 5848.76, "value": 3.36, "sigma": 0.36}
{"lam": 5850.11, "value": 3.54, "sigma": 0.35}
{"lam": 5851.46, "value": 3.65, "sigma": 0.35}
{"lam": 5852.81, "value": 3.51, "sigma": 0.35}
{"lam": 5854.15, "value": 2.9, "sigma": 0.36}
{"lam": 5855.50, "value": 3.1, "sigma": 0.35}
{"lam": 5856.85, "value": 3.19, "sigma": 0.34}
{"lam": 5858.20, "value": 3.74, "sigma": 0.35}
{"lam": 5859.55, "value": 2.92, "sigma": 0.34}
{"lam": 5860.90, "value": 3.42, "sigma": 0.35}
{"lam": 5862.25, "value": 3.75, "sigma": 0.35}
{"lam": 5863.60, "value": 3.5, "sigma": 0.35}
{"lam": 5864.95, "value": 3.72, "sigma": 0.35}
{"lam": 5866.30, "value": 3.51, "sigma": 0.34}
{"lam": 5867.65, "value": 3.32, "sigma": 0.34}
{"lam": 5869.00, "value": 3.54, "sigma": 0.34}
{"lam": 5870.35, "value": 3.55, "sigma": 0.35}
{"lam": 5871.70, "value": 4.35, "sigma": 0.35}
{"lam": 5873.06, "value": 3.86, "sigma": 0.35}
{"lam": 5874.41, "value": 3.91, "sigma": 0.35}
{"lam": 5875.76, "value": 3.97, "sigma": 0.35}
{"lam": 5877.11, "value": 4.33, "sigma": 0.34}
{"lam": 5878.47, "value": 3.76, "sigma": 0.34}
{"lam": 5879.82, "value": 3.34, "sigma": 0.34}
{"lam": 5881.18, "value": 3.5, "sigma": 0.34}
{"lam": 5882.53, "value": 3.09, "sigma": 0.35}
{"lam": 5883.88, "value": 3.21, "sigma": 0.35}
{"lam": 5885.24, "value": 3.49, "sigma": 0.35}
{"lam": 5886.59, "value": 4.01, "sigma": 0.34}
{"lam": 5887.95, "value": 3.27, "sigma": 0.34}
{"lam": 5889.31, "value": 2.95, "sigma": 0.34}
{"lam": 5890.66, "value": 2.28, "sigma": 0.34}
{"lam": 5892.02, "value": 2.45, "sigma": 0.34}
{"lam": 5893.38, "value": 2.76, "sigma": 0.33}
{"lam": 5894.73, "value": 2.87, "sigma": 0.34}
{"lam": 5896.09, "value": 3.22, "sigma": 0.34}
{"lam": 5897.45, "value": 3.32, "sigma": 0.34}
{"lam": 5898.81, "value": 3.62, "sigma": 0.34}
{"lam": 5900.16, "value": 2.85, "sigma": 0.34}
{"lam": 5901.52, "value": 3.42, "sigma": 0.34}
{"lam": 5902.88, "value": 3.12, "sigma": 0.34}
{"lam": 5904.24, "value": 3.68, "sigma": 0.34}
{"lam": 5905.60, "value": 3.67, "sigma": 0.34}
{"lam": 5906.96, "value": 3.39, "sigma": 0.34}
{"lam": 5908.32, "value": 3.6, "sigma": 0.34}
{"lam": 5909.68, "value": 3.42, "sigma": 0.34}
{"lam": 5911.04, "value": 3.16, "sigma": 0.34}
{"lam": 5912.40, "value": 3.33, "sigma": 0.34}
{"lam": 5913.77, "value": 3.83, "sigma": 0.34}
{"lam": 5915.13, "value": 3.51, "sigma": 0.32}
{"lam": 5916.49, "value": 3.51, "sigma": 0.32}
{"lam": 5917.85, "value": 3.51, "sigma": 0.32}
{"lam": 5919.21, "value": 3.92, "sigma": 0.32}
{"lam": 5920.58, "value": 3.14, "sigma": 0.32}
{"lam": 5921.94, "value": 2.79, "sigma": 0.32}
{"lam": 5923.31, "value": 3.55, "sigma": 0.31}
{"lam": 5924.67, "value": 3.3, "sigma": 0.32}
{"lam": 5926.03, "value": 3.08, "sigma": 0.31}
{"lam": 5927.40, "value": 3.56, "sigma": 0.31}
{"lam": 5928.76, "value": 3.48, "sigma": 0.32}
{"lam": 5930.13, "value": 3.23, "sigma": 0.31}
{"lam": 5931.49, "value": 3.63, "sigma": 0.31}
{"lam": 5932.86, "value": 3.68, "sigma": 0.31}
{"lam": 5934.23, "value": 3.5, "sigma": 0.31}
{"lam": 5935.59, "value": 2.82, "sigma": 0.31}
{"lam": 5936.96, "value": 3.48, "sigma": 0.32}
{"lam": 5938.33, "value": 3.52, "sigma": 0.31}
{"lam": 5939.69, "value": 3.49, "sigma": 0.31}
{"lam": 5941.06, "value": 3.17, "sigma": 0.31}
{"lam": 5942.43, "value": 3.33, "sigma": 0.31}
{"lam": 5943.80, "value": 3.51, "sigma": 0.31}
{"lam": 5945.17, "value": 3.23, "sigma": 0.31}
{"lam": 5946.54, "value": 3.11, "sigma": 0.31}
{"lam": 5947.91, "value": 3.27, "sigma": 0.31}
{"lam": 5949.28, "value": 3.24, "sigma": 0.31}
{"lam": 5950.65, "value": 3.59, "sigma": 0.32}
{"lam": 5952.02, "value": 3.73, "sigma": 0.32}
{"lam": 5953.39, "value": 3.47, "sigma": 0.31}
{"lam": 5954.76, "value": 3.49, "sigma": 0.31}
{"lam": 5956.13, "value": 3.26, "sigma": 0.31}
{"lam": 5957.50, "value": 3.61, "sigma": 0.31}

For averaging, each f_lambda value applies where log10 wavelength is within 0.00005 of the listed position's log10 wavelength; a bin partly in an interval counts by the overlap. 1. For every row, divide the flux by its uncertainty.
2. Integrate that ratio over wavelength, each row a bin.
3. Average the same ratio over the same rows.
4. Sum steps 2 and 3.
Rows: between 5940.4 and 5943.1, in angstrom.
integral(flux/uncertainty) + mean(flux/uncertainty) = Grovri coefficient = 39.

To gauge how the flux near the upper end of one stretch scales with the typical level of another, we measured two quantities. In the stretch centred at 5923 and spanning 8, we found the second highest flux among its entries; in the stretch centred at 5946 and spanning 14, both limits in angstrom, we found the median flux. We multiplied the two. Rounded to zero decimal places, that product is 12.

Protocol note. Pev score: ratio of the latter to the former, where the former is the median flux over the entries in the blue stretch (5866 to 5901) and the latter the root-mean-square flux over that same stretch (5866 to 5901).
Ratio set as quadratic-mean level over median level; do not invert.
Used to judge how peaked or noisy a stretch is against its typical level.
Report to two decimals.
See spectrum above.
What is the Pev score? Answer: 1.01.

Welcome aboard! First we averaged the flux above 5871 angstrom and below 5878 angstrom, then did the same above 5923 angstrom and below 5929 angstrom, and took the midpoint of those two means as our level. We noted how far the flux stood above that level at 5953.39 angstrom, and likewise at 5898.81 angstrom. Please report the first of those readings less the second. -0.15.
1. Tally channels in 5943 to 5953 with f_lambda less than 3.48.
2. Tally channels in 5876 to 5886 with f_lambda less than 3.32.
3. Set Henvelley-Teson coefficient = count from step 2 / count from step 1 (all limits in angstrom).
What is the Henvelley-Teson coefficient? 0.5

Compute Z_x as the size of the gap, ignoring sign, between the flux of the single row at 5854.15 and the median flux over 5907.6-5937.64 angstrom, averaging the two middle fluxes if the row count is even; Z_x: 0.59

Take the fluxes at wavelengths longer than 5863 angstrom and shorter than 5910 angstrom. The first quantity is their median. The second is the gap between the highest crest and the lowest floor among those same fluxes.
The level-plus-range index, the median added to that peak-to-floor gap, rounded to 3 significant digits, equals 5.56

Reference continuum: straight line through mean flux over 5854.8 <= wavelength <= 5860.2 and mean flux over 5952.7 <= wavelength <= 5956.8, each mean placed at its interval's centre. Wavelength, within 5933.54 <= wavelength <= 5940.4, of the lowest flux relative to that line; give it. 5935.59 angstrom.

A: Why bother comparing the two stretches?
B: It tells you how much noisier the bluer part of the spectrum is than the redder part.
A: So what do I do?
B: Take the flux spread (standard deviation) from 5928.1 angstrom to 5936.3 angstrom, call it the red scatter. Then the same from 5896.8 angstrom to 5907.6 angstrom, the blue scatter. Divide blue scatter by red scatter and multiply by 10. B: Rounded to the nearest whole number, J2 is 9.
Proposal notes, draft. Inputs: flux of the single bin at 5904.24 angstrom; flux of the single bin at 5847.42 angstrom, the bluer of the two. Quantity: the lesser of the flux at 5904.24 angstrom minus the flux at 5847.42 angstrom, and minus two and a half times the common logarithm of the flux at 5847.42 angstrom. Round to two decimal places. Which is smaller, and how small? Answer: -1.39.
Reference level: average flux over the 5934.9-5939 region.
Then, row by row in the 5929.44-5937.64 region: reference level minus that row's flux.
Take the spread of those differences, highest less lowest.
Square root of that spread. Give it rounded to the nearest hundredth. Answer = 0.93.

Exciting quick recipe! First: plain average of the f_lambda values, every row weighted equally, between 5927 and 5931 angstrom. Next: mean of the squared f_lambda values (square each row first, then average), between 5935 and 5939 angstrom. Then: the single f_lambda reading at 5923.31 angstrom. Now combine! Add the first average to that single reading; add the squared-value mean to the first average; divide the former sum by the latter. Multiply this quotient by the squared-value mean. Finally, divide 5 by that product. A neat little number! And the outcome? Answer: 0.94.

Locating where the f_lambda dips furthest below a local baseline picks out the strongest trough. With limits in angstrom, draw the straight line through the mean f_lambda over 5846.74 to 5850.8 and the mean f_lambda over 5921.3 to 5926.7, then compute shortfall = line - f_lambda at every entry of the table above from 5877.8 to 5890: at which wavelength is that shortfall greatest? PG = 5889.31 angstrom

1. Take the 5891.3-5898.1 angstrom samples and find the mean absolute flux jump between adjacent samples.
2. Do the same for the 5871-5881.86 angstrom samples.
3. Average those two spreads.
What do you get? 0.259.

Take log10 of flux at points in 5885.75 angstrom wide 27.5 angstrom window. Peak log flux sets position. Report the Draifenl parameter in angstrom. 5877.11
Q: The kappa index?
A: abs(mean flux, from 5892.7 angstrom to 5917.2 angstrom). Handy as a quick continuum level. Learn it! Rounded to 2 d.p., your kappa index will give 3.35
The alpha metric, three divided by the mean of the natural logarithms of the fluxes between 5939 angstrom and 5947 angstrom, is 2.51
